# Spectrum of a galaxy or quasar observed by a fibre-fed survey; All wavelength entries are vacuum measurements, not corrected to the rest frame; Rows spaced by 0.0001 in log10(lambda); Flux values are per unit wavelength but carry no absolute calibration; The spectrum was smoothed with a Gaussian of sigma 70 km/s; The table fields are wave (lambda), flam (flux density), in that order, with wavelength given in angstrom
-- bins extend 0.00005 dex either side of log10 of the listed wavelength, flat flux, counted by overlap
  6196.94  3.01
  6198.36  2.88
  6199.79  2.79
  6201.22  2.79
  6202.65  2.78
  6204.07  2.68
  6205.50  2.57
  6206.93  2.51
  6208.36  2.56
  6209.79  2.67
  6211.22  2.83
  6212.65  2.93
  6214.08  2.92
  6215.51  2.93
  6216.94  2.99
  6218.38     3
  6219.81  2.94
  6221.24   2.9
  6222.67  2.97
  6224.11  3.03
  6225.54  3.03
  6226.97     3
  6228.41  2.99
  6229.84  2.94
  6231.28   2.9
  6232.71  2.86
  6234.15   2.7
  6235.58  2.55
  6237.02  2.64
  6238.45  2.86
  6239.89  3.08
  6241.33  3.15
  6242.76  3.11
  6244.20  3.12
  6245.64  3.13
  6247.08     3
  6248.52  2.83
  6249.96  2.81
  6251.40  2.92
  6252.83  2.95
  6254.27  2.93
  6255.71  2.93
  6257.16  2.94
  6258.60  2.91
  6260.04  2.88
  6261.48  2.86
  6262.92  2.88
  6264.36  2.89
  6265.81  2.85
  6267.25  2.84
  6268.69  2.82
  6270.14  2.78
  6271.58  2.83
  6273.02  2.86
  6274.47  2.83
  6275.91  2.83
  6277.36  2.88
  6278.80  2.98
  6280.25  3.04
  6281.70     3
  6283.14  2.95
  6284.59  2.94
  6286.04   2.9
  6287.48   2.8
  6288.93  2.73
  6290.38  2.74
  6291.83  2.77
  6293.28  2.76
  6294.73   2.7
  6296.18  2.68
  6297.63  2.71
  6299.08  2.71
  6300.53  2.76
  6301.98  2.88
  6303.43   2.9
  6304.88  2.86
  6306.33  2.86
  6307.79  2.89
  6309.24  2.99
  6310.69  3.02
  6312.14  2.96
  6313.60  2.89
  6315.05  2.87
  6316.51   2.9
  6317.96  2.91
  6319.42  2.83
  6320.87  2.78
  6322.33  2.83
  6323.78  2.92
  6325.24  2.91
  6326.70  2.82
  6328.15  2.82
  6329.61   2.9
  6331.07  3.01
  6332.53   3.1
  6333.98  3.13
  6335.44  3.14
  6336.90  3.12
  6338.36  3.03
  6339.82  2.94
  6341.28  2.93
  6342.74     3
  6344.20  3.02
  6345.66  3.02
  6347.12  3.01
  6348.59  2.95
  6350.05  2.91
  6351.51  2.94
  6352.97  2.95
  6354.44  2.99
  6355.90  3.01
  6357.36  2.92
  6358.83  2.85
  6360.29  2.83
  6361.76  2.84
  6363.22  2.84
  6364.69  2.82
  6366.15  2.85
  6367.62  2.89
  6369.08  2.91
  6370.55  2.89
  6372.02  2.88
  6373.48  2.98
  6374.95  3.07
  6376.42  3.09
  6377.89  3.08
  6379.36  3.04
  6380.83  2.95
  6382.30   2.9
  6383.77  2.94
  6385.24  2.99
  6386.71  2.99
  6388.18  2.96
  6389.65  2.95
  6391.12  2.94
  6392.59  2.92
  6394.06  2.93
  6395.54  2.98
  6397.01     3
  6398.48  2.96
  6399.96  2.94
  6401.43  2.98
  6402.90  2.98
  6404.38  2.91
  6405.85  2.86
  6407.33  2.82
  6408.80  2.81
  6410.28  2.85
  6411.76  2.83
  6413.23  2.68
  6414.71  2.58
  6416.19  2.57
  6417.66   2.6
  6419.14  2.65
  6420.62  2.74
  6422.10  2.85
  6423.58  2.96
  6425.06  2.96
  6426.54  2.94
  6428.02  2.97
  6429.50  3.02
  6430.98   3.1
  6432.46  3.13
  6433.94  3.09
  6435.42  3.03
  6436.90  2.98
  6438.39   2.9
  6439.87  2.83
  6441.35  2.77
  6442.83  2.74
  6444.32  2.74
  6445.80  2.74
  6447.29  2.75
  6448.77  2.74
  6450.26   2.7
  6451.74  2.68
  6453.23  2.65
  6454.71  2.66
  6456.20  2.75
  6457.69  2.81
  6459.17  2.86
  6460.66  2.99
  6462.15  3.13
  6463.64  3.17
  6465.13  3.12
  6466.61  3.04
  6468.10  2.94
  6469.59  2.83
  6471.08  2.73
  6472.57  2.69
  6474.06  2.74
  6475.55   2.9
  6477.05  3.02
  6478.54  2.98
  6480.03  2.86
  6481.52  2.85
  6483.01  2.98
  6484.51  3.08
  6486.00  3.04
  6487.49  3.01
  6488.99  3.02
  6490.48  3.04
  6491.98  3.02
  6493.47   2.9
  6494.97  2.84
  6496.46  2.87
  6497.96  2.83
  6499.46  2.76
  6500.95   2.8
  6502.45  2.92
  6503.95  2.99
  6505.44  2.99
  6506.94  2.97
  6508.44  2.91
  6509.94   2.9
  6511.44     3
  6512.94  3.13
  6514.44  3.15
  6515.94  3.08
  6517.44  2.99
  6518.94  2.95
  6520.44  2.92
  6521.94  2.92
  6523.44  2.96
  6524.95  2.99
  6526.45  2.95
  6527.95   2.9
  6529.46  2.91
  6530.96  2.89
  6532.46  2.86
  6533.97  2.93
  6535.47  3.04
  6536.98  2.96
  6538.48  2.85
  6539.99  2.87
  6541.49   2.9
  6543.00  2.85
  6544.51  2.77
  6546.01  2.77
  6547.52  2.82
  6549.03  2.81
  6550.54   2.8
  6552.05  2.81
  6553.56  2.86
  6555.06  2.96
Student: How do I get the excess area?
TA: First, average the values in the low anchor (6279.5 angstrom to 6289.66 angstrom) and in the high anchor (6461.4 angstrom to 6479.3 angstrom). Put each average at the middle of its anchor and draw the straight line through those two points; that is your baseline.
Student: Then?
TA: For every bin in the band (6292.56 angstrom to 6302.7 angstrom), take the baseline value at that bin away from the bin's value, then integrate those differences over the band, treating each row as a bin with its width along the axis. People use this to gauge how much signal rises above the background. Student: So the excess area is -1.7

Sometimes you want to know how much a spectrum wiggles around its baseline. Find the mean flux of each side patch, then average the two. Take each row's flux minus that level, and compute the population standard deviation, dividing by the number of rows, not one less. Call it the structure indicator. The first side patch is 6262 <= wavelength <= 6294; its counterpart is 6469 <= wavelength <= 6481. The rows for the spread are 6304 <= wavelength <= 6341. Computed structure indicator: 0.10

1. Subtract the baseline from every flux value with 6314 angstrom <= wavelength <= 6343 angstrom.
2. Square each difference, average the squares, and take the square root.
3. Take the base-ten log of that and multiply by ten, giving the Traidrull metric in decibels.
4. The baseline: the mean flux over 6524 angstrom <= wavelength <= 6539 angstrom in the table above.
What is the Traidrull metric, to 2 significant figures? -9.6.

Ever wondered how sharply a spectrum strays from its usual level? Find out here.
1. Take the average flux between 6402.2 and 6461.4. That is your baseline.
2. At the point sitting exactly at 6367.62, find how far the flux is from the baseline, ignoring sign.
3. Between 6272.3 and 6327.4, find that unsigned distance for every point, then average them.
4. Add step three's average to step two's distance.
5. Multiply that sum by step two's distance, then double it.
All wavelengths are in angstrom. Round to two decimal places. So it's 0.02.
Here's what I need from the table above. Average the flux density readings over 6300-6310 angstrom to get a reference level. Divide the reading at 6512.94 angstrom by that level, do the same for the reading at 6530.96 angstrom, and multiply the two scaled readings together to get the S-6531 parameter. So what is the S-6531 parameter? 1.09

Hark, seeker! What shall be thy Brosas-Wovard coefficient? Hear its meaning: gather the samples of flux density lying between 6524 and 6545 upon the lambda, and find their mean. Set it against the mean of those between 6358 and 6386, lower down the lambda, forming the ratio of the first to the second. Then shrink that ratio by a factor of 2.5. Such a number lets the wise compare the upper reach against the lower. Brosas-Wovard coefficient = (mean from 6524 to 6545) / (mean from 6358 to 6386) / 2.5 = 0.397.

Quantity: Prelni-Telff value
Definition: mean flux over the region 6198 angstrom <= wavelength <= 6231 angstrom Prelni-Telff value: 2.85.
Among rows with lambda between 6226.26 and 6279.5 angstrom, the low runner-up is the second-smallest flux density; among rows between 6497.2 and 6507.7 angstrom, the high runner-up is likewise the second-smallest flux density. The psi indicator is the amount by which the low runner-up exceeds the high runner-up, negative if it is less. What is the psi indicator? -0.16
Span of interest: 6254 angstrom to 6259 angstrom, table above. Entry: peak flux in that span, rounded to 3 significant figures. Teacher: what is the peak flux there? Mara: 2.94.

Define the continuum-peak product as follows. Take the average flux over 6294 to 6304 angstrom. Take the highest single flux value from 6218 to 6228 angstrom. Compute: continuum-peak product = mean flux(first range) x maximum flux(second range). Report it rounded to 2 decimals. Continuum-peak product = 8.37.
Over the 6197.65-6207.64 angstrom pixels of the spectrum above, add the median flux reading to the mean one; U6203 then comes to 5.5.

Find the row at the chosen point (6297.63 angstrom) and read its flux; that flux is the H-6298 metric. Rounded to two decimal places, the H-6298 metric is 2.71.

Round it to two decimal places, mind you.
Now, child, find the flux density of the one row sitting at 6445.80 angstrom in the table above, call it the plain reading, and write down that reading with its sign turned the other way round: -2.74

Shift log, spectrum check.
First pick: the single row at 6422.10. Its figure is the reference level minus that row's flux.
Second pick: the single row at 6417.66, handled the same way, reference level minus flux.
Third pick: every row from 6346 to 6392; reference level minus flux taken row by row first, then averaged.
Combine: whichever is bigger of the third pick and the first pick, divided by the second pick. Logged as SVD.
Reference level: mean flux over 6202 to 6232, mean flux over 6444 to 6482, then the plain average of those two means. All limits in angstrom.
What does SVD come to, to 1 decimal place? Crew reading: 0.0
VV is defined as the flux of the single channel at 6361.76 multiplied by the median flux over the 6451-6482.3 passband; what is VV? 8.1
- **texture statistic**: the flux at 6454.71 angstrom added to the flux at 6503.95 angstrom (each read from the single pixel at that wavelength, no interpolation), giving 5.65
